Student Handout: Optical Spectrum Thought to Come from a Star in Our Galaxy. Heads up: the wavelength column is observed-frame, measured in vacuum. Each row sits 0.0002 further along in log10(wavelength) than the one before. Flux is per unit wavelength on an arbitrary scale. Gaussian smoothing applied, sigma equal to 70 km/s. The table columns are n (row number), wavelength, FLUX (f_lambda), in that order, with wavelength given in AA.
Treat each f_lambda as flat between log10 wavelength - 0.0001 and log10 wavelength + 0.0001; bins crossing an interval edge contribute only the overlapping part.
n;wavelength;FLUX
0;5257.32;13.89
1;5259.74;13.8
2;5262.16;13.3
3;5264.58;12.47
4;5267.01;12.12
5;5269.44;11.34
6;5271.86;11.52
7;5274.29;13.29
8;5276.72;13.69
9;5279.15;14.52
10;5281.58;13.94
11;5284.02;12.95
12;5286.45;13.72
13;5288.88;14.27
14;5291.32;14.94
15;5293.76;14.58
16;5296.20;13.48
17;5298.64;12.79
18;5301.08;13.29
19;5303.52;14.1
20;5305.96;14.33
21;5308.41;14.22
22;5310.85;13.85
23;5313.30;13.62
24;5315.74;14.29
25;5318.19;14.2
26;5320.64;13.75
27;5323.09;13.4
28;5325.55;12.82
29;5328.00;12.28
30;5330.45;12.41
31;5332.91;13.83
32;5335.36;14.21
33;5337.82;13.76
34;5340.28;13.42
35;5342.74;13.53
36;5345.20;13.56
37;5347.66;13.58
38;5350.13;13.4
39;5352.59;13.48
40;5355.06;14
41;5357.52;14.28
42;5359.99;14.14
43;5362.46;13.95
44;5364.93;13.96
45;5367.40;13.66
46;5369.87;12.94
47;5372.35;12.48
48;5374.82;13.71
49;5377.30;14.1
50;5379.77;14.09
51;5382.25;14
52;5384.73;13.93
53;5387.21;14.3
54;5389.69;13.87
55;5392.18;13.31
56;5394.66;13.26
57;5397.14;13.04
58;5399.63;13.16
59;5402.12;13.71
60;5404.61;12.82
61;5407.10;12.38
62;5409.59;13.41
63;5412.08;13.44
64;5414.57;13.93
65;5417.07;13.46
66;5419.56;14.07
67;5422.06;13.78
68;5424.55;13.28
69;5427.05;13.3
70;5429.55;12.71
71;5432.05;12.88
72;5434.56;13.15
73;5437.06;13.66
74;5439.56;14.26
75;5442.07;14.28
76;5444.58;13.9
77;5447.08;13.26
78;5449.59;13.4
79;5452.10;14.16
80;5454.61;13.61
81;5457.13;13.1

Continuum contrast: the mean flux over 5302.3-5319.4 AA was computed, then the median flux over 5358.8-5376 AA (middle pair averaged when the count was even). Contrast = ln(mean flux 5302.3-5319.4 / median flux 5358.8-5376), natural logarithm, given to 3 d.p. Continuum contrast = 0.027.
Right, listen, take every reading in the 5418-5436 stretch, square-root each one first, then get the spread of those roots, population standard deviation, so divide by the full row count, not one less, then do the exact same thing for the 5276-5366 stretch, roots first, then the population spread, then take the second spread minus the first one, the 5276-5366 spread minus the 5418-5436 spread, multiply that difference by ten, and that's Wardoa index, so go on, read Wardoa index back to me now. 0.18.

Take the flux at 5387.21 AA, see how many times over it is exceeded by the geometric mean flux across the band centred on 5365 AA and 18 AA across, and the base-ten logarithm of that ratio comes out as -0.021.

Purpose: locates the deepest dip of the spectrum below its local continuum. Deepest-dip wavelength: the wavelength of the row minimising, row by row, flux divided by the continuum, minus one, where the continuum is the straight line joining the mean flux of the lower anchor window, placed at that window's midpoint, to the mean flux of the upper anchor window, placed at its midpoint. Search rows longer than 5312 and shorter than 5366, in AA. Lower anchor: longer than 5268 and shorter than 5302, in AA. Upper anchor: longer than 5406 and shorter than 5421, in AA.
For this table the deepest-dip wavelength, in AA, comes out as 5328.00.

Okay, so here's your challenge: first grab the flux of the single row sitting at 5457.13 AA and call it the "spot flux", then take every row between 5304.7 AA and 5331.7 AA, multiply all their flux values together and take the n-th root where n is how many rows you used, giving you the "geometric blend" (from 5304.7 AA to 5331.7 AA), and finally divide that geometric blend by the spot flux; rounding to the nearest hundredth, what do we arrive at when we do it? 1.03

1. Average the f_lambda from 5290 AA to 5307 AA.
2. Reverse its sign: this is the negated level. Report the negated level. -13.9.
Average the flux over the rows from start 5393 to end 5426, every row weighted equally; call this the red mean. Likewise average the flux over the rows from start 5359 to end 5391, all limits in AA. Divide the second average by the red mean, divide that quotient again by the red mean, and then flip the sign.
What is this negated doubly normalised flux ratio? -0.0771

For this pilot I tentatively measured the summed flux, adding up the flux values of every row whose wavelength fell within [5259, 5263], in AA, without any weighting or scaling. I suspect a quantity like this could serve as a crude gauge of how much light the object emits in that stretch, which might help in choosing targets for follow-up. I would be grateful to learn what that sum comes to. 27.10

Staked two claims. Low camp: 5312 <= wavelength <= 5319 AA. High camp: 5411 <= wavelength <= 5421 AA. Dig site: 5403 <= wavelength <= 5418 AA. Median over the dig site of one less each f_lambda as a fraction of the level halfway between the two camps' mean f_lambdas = 0.033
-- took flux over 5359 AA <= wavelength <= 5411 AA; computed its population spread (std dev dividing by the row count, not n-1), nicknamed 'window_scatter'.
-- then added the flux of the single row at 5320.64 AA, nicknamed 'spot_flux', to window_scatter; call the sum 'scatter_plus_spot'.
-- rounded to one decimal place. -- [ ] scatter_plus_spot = 14.3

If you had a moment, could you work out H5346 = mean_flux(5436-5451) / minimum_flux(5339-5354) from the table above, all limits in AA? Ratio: 1.03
